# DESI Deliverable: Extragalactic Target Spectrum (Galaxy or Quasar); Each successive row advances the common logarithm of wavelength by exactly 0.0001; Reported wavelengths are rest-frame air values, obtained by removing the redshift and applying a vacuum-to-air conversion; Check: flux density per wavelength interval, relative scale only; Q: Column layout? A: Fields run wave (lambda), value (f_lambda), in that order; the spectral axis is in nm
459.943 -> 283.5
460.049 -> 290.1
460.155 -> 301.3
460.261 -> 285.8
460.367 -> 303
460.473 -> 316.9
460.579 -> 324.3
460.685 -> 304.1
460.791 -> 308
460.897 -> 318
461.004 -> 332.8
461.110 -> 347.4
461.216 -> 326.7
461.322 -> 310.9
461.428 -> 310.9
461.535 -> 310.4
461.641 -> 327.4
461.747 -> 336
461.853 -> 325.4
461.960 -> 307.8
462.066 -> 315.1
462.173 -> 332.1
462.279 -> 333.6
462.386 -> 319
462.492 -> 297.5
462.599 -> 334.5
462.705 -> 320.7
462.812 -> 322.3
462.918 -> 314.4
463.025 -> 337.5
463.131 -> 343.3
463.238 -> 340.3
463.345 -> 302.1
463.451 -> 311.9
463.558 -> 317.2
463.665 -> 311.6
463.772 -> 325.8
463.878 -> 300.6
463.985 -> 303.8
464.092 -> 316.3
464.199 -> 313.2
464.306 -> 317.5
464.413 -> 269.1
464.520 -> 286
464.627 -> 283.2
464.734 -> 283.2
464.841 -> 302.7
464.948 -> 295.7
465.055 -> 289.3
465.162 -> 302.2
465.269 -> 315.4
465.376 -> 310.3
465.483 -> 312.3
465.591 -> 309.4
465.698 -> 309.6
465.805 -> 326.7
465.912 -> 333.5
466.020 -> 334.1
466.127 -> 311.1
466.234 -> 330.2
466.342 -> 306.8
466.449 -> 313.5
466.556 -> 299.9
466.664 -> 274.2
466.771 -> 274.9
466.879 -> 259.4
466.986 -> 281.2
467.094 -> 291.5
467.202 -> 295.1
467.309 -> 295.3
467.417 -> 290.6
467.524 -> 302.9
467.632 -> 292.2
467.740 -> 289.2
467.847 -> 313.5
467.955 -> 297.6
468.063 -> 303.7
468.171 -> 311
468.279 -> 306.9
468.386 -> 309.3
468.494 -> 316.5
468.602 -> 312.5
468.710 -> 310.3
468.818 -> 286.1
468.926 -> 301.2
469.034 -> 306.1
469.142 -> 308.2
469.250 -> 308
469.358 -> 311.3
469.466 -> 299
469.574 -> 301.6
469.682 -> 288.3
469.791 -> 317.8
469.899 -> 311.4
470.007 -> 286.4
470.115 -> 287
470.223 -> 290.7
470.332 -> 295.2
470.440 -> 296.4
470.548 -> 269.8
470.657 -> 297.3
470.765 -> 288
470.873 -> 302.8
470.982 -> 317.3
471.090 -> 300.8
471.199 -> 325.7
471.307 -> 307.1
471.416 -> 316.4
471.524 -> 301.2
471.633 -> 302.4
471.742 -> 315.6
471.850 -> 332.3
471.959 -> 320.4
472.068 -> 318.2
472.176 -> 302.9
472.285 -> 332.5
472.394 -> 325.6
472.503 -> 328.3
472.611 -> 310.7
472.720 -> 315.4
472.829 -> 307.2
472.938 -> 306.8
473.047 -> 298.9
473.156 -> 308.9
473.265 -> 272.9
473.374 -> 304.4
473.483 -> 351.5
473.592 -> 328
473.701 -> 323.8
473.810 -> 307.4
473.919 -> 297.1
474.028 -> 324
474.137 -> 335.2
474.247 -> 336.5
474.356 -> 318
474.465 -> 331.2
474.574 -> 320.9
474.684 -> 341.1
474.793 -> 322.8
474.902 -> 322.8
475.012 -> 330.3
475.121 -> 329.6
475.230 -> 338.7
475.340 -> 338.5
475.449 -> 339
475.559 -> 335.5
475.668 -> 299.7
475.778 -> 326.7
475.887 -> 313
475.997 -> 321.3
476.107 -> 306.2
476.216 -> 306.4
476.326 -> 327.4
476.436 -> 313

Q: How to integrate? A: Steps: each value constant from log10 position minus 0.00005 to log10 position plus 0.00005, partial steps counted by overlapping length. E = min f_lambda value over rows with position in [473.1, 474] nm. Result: 272.9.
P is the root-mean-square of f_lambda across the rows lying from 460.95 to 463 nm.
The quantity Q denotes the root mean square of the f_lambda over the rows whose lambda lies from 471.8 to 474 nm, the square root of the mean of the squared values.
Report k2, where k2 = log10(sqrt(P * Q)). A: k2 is 2.50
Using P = 323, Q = 315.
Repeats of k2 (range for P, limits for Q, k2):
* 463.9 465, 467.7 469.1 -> 2.48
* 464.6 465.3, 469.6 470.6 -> 2.47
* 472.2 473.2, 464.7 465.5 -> 2.49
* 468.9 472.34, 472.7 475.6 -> 2.50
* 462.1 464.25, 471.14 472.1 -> 2.50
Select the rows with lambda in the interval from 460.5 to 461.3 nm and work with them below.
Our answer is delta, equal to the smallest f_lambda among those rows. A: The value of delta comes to 304.1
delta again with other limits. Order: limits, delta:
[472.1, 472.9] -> 302.9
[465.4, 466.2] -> 309.4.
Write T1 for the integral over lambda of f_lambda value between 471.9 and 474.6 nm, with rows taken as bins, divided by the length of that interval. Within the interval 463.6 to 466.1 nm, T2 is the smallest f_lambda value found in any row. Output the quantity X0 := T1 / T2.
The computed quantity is 1.18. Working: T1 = 317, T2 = 269.1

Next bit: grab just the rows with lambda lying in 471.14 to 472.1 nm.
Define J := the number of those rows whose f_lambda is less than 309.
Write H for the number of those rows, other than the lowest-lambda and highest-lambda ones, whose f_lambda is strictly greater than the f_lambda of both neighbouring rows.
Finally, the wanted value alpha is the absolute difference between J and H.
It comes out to 1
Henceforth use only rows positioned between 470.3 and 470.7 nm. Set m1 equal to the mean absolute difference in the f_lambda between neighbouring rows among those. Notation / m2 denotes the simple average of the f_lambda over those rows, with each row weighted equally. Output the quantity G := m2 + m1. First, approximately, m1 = 18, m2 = 290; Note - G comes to 308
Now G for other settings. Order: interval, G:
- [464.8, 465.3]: 311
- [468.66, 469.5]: 313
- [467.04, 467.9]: 305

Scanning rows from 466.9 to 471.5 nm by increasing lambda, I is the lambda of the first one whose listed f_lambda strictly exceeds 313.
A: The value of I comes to 467.847 nm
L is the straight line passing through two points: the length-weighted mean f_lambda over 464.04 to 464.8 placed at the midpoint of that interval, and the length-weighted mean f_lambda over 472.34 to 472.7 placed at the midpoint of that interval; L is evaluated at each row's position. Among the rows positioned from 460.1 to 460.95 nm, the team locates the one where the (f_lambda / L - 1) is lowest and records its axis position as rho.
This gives 460.261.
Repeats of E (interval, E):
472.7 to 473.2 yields 298.9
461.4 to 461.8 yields 310.4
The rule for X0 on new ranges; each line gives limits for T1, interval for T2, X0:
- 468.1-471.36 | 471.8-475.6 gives 1.11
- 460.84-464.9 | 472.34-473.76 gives 1.16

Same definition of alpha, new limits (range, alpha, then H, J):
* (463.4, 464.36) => 1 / 3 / 2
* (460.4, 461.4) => 0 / 2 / 2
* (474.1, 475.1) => 3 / 3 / 0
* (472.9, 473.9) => 4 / 2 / 6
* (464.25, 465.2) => 6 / 2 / 8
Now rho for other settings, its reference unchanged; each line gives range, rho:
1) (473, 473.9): 473.265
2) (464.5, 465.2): 464.734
